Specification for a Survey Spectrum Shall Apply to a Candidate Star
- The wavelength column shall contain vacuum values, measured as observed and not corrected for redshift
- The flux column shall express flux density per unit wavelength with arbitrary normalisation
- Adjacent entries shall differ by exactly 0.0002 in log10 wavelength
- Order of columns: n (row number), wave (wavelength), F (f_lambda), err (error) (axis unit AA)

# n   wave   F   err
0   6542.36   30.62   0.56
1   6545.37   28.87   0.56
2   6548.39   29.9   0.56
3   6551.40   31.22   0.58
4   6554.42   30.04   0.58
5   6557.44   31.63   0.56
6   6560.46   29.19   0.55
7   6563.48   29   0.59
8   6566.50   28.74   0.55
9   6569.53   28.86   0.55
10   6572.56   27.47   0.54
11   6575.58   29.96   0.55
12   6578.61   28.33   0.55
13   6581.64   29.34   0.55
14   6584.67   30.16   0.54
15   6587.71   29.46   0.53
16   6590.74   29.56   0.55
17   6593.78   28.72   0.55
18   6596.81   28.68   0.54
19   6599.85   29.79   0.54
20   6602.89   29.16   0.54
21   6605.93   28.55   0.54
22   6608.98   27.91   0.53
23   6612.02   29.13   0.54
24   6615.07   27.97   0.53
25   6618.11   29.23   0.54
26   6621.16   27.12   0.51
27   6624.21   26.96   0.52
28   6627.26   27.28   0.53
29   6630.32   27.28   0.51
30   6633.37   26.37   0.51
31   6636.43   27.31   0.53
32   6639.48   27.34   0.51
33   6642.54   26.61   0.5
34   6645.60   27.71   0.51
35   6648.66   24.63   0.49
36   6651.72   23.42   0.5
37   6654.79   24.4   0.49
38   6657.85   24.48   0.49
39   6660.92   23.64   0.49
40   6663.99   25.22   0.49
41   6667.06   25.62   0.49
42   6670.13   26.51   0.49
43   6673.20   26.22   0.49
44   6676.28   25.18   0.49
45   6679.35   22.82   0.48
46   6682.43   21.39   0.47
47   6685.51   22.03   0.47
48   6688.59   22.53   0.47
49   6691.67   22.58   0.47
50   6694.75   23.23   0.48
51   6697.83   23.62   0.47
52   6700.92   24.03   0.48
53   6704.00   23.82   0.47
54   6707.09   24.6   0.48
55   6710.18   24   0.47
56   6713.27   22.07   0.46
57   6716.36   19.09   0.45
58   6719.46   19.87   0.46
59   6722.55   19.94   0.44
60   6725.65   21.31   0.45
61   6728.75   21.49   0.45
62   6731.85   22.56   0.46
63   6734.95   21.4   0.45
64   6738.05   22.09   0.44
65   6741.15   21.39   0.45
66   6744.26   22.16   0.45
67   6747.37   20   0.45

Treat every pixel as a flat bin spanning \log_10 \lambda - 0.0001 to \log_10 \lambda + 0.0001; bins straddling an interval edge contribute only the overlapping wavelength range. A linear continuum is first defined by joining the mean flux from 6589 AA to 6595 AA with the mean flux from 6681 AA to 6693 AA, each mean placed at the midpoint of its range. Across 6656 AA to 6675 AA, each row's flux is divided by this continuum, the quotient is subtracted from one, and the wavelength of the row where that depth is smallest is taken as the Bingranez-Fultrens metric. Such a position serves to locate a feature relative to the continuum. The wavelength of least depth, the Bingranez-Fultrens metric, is 6670.13 AA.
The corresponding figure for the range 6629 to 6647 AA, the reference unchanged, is 6645.60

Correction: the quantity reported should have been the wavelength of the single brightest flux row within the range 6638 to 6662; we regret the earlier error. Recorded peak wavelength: 6645.60 AA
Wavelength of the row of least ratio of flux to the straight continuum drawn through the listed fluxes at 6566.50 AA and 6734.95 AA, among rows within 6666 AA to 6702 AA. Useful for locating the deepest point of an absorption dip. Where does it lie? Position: 6682.43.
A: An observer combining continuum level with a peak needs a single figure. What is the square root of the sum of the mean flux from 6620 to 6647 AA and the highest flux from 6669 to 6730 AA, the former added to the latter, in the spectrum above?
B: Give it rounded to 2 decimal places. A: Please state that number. 7.32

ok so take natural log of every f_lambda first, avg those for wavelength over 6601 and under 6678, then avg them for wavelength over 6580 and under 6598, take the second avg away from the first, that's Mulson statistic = -0.10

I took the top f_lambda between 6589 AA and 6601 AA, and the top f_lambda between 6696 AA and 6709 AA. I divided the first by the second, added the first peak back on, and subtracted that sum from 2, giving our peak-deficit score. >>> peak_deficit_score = -29.0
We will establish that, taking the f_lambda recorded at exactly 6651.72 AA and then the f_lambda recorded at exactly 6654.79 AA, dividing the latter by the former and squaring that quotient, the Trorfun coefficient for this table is 1.1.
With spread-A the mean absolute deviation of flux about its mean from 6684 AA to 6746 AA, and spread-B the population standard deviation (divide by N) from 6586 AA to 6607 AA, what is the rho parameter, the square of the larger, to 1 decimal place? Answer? 1.3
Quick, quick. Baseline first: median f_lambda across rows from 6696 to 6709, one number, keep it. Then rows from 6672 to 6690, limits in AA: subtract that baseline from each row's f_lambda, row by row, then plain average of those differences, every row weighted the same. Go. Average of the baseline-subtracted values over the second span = -1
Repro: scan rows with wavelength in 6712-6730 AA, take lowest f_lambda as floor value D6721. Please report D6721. 19.09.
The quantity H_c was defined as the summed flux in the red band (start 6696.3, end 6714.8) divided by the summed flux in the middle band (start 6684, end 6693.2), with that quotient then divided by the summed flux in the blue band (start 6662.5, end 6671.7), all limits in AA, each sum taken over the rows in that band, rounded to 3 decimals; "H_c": 0.027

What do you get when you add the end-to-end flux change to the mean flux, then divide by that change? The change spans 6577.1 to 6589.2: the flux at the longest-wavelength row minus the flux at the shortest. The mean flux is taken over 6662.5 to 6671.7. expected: 24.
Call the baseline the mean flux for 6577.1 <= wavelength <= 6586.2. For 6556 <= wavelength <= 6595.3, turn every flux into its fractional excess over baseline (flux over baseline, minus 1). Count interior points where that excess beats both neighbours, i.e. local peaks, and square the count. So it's 16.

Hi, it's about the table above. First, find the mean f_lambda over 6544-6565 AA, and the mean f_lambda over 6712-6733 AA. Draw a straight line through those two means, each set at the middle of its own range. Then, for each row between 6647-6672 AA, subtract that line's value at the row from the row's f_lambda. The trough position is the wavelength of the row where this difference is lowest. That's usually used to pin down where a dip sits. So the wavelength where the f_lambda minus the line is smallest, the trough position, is 6651.72 AA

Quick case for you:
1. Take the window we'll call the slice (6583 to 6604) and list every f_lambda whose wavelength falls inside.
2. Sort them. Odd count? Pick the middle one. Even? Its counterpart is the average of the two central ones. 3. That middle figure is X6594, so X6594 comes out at 29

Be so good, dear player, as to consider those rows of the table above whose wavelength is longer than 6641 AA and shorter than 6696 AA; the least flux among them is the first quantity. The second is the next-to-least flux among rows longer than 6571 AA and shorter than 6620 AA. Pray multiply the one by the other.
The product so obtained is 597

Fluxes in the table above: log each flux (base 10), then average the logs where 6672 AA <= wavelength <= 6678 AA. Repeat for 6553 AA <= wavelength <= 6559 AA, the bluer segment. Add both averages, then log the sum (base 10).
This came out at 0.462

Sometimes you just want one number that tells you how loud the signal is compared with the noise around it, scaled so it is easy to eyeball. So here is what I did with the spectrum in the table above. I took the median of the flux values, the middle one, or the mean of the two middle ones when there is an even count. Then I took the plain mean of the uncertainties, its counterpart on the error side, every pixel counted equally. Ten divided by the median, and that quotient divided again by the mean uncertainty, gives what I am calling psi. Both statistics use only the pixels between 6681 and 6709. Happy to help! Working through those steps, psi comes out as 0.91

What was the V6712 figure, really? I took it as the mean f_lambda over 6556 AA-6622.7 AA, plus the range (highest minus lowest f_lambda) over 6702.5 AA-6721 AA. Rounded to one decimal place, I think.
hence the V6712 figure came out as 34.5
